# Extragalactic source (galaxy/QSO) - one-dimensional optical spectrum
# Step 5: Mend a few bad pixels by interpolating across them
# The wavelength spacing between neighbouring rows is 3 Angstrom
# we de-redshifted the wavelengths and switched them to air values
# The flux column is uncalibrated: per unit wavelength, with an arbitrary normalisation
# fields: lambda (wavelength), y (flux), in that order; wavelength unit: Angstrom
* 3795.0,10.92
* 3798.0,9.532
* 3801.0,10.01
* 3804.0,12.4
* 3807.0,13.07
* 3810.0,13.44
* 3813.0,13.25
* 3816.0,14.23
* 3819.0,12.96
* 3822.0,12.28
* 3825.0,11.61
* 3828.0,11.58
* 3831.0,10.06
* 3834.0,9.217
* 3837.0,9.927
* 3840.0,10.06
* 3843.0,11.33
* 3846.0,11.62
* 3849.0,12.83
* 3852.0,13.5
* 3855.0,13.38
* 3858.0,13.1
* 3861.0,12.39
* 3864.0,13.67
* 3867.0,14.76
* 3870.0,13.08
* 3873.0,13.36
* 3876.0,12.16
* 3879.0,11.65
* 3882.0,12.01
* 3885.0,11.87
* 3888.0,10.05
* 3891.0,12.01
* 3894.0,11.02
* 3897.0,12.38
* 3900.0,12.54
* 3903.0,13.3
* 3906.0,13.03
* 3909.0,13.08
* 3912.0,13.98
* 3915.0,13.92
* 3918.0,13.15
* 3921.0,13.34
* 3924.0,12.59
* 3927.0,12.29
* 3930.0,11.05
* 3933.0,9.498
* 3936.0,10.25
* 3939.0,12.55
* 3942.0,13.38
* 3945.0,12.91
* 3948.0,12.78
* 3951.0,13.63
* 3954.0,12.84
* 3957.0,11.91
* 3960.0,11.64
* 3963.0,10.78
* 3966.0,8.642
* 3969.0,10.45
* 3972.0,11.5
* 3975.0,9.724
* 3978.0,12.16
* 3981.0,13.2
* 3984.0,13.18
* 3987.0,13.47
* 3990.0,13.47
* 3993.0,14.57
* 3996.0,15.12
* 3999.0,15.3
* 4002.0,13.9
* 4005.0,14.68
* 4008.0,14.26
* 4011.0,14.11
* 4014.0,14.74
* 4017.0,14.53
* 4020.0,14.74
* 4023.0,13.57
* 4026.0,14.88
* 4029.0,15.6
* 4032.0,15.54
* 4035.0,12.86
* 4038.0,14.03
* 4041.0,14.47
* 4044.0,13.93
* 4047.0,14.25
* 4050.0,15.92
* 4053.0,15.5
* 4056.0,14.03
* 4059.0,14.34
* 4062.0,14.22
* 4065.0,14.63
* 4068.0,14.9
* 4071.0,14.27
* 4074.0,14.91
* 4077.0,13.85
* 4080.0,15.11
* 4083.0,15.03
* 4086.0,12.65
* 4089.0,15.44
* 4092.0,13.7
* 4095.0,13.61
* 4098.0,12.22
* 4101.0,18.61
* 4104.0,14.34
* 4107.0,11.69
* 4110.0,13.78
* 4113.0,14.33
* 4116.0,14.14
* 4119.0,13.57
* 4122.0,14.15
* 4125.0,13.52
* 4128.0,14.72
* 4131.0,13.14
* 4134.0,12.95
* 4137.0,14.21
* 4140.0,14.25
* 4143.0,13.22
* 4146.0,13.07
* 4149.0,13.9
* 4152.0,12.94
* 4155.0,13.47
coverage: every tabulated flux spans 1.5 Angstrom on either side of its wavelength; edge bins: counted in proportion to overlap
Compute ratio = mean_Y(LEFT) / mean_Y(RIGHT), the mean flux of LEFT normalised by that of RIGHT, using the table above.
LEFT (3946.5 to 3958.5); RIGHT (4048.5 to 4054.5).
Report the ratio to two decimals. 0.81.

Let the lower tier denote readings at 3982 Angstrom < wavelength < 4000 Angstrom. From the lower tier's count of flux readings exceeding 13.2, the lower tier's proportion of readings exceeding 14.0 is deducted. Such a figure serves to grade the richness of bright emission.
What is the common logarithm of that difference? 0.65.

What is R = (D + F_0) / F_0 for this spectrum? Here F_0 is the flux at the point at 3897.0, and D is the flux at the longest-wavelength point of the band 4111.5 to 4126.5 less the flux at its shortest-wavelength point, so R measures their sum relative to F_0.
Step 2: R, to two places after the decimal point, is 0.93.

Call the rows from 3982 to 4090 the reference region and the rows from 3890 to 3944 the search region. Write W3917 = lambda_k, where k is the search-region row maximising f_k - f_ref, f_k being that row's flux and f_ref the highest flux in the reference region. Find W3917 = 3912.0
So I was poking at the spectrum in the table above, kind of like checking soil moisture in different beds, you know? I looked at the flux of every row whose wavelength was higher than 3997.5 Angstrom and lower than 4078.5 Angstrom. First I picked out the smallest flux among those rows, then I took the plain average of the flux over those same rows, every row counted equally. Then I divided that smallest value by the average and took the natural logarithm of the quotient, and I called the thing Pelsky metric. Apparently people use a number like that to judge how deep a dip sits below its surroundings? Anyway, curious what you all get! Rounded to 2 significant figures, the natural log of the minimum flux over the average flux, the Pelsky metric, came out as -0.12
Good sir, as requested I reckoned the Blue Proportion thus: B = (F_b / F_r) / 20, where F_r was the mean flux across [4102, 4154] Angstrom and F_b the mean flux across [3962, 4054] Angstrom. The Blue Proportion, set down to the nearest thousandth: 0.050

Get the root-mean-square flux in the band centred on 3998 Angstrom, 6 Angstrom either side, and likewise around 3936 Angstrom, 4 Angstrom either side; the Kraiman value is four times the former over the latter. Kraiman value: 5.4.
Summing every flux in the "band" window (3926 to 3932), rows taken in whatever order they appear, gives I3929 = 23.3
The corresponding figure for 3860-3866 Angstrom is 26.1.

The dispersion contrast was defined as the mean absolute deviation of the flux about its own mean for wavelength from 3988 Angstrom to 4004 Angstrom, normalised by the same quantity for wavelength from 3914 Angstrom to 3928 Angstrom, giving 1.27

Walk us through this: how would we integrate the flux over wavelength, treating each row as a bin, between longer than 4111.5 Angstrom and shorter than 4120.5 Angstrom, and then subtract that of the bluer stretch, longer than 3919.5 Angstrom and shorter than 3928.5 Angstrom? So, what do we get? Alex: 11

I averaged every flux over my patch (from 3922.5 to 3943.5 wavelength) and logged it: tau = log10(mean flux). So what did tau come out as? 1.07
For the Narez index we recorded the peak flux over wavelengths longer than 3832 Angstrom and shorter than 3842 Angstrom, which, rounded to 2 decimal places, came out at 10.06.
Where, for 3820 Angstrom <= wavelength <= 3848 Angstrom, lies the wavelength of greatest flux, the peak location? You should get 3822.0 Angstrom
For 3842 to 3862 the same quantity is 3852.0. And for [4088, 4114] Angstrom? 4101.0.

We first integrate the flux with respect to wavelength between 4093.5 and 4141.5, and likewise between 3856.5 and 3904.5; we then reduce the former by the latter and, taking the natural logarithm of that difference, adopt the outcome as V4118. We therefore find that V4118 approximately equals 4.27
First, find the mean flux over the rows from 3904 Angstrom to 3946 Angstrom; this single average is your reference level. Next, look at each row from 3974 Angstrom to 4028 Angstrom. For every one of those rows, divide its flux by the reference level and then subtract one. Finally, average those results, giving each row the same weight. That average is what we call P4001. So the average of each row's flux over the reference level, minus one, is 0.11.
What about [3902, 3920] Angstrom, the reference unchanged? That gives 0.07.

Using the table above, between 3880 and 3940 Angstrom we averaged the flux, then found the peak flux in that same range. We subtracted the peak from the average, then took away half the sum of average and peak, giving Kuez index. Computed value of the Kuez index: -14.9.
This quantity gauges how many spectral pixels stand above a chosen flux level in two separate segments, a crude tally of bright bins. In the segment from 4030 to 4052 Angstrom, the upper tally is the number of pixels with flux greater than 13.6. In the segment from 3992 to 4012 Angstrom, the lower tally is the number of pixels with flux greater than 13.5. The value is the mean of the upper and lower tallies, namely 6.5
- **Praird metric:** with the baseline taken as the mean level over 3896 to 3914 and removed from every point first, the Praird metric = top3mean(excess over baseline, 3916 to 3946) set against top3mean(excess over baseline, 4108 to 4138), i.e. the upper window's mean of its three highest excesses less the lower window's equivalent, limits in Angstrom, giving 1.1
